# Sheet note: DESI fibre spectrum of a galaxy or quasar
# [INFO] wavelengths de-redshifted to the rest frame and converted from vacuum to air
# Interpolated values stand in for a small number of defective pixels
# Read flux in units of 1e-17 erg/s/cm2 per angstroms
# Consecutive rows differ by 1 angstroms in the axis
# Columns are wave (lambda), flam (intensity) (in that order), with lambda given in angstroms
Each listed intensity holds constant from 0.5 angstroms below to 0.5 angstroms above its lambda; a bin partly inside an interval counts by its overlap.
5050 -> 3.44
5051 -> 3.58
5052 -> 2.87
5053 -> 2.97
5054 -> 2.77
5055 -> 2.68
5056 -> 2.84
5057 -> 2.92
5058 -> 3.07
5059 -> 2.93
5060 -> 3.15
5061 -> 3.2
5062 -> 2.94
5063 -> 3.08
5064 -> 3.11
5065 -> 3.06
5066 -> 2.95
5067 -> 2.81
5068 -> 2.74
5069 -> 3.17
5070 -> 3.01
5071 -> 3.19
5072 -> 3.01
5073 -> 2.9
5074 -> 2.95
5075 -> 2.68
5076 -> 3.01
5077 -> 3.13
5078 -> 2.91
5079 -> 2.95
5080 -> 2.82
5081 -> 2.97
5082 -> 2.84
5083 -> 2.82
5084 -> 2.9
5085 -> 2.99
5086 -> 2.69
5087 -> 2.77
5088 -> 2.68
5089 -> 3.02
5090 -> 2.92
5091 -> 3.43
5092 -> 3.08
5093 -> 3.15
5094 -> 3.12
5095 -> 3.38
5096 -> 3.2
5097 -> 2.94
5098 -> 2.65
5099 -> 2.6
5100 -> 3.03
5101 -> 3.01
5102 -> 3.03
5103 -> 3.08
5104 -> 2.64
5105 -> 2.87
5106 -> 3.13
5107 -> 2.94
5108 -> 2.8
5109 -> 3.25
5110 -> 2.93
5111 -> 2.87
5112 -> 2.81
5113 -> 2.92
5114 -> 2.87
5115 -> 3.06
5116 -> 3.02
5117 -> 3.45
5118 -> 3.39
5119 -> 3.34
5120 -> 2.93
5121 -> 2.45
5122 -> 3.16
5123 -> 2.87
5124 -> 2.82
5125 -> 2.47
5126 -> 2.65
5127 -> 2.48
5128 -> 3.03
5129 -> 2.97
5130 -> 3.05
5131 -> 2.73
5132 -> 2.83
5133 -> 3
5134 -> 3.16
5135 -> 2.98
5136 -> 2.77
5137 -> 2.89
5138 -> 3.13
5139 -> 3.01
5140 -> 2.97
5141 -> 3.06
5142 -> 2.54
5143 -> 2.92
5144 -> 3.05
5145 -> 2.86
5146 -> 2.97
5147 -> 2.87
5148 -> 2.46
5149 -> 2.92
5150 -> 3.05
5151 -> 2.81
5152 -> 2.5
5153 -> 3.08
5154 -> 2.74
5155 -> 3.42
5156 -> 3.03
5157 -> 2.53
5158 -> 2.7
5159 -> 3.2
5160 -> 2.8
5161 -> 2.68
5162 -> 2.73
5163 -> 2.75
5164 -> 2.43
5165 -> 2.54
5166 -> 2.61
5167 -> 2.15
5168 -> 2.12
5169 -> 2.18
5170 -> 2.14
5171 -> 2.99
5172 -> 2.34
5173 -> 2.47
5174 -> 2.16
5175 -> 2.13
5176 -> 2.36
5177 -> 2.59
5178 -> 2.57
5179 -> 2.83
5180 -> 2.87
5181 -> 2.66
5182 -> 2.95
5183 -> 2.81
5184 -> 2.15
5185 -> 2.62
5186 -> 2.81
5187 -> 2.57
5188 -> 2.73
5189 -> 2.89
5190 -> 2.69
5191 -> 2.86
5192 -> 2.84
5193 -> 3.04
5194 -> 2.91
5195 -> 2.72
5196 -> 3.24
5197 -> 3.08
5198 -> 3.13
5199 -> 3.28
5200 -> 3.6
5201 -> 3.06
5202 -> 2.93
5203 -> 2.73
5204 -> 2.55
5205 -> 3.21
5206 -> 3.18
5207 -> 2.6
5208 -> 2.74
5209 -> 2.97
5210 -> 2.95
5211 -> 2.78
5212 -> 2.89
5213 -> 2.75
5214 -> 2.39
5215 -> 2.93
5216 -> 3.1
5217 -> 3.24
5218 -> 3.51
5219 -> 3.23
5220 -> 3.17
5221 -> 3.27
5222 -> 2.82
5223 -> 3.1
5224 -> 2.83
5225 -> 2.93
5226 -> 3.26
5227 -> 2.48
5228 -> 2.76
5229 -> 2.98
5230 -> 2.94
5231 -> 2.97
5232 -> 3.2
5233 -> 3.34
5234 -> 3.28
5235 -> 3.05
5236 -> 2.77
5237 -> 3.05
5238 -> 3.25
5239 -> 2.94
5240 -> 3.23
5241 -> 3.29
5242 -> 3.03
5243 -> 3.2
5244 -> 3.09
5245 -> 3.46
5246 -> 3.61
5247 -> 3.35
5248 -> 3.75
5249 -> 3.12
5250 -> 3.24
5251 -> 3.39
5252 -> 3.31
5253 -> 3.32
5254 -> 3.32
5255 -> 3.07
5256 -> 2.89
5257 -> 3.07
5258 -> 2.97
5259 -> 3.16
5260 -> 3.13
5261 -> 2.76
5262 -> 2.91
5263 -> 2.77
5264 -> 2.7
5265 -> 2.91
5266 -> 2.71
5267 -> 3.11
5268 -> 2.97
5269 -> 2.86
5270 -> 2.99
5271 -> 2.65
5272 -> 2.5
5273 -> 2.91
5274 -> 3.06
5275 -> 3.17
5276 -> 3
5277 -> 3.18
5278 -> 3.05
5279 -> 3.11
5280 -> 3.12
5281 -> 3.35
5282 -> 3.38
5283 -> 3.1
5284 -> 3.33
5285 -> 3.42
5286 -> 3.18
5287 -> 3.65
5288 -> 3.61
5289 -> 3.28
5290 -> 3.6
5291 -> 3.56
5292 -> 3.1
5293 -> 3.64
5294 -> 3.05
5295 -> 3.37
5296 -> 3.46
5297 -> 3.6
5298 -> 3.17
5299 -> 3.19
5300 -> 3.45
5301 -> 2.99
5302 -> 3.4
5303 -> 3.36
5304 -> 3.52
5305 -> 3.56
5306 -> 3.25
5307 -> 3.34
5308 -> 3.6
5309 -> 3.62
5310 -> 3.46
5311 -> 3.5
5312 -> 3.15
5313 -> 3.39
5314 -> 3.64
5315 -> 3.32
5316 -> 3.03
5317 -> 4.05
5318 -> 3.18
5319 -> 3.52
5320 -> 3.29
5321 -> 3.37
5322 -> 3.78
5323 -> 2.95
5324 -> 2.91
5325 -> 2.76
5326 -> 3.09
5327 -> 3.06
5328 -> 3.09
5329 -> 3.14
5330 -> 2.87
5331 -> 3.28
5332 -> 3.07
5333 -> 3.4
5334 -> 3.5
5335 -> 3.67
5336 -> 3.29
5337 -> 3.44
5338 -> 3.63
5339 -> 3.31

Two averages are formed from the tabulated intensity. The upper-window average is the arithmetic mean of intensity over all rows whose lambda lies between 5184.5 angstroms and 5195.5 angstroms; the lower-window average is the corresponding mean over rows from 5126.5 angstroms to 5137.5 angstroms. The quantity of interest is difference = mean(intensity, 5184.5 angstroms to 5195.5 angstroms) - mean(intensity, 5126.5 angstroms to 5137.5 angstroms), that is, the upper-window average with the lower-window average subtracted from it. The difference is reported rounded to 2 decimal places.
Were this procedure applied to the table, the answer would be -0.11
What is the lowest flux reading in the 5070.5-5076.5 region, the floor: 2.68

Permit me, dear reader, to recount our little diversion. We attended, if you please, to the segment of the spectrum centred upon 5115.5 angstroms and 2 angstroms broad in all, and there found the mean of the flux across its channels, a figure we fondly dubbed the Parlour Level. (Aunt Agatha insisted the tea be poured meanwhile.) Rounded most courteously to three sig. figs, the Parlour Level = 3.04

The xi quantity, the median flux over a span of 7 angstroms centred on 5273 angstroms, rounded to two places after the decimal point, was 2.99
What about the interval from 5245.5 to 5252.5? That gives 3.35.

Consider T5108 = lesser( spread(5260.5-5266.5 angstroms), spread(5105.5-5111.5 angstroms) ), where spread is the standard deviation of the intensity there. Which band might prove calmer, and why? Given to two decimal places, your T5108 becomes 0.09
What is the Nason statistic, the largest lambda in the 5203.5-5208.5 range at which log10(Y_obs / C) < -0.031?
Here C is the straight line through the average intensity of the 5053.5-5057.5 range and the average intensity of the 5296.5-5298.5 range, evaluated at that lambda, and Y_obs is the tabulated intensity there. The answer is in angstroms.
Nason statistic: 5208 angstroms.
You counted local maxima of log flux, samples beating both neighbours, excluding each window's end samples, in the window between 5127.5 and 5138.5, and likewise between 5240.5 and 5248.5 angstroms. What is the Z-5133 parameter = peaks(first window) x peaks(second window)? 4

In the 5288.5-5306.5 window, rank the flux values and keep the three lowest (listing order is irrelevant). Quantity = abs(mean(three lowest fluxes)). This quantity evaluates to 3.05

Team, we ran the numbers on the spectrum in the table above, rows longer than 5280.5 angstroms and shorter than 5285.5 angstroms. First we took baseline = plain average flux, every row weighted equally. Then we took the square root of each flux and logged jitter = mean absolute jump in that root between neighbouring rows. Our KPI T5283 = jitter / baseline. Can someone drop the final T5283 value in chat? 0.013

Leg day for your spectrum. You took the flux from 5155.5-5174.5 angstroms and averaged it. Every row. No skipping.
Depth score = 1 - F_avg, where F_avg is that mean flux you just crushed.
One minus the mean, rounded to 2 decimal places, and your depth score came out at -1.56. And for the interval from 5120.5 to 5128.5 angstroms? -1.74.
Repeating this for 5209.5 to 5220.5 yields -1.99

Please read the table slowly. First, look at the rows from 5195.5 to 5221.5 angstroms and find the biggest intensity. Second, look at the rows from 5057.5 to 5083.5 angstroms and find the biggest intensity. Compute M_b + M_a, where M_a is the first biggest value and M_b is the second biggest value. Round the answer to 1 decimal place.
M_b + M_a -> 6.8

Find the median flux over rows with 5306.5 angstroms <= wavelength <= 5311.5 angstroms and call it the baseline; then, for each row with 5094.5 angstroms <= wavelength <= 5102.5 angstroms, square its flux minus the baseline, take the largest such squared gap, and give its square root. 0.90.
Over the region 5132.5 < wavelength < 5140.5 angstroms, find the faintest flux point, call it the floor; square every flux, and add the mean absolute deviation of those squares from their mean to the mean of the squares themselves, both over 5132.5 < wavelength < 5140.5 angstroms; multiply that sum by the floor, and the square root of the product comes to 5.1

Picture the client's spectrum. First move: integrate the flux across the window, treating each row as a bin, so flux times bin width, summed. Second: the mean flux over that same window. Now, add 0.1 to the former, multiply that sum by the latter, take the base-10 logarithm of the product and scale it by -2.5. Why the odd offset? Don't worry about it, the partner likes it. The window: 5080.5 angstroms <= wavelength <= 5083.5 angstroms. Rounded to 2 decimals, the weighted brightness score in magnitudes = -3.50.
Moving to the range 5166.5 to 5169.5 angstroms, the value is -2.87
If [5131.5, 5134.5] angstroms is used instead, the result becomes -3.59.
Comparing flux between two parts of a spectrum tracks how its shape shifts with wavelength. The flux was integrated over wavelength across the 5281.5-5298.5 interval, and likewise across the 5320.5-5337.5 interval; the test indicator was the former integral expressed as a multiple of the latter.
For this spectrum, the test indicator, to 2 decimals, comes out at 1.05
